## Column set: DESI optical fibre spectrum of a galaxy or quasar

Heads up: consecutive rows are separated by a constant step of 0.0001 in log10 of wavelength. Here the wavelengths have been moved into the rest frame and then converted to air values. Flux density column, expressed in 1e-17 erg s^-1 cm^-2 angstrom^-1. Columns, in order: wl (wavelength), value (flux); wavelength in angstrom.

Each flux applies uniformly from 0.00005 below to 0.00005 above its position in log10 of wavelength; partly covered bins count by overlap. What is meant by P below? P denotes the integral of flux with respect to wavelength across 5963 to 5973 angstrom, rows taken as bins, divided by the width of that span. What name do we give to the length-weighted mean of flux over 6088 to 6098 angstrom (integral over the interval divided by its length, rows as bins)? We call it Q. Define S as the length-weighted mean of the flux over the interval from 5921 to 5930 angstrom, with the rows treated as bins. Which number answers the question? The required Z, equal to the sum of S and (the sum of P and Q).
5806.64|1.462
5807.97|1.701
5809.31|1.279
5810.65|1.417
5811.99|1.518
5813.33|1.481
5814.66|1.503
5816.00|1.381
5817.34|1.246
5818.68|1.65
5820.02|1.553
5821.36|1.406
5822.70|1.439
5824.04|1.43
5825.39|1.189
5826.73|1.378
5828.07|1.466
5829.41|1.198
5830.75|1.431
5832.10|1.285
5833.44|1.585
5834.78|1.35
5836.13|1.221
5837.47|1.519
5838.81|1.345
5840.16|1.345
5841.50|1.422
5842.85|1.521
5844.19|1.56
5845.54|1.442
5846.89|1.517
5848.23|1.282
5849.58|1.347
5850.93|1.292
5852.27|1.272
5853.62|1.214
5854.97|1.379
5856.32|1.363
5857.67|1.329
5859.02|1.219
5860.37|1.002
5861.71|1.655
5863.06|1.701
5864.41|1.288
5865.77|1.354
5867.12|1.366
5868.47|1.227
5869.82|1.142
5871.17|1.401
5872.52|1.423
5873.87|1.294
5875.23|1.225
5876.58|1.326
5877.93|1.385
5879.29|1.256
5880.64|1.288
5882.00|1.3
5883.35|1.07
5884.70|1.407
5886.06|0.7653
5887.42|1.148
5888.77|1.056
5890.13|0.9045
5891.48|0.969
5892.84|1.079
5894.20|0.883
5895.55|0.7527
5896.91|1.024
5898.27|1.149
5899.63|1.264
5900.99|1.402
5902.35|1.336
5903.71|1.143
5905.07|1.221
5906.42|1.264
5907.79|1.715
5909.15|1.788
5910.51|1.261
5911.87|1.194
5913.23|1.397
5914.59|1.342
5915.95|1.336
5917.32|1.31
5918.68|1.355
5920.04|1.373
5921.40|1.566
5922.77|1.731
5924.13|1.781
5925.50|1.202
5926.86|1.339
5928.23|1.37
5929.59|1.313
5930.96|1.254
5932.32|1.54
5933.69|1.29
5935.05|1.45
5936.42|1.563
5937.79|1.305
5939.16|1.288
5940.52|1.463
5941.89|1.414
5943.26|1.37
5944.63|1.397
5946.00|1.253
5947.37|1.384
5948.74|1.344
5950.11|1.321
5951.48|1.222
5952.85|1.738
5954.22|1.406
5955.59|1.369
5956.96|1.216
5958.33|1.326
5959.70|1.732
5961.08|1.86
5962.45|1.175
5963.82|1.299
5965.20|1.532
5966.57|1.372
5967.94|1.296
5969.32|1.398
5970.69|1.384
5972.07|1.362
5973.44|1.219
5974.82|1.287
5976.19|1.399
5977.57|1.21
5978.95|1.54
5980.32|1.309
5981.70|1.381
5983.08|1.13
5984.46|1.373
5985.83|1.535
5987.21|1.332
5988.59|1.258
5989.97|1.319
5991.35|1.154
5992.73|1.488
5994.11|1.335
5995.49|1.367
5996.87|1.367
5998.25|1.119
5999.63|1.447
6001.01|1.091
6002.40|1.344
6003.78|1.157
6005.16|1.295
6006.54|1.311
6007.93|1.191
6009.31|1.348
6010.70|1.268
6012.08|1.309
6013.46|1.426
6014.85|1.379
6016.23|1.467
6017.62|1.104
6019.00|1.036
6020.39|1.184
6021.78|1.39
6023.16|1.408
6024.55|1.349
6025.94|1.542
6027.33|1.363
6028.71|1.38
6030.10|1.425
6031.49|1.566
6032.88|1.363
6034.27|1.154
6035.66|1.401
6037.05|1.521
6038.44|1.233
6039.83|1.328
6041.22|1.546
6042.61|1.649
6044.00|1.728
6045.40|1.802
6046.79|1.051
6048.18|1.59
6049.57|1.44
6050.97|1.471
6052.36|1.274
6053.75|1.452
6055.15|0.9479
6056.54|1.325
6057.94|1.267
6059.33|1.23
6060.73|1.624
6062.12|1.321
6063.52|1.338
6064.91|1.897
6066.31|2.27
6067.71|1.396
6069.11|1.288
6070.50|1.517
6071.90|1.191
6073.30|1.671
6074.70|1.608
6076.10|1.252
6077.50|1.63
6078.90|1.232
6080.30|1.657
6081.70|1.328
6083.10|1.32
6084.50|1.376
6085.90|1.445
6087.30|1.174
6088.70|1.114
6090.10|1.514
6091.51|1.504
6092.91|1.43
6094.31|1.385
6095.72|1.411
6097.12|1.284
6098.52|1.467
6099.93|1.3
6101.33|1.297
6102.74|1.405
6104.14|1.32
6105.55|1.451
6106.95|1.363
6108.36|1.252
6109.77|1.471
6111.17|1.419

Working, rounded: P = 1.37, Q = 1.38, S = 1.47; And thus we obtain 4.22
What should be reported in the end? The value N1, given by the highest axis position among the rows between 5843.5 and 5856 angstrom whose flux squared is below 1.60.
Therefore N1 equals 5853.62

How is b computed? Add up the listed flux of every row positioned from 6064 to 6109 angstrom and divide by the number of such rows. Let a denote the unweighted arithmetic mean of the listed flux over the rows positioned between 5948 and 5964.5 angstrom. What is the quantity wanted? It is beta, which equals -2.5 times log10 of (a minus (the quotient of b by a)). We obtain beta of 1.0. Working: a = 1.42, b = 1.43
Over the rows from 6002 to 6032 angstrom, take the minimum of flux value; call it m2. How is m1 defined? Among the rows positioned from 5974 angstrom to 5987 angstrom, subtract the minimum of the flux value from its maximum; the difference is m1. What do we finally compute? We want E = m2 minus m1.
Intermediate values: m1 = 0.41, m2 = 1.036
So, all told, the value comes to 0.6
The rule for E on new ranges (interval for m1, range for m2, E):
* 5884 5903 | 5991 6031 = 0.4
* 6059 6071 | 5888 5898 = -0.3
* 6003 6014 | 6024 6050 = 0.8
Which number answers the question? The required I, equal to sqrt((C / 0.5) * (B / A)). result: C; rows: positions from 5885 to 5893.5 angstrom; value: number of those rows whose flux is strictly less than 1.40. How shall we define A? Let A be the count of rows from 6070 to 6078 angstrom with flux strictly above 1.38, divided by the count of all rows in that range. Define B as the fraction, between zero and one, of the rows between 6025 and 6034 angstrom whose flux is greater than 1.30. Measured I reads 4.2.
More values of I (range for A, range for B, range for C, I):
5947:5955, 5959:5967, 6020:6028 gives 3.3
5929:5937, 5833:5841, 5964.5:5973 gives 4.1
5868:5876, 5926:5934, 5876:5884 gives 4.9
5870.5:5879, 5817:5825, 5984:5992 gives 4.1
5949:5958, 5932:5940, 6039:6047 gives 2.8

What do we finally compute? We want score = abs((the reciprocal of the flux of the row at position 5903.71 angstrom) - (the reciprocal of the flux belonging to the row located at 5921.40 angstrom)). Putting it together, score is 0.236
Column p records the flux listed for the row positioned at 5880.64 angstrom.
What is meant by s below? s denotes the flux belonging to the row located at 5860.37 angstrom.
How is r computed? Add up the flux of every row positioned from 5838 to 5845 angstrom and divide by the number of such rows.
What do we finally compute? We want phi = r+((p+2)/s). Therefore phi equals 4.7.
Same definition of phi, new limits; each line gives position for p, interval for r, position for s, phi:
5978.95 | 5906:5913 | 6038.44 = 4.3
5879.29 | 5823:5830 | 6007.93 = 4.1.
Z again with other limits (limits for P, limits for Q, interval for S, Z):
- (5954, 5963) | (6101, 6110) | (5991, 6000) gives 4.14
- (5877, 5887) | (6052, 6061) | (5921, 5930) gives 3.97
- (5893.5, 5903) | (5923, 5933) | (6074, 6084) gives 3.96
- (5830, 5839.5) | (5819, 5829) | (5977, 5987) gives 4.16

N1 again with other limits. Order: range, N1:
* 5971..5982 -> 5977.57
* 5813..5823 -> 5817.34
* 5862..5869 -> 5868.47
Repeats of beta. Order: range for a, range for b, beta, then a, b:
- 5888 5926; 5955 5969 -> 1.9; 1.28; 1.42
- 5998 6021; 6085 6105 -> 1.8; 1.26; 1.36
